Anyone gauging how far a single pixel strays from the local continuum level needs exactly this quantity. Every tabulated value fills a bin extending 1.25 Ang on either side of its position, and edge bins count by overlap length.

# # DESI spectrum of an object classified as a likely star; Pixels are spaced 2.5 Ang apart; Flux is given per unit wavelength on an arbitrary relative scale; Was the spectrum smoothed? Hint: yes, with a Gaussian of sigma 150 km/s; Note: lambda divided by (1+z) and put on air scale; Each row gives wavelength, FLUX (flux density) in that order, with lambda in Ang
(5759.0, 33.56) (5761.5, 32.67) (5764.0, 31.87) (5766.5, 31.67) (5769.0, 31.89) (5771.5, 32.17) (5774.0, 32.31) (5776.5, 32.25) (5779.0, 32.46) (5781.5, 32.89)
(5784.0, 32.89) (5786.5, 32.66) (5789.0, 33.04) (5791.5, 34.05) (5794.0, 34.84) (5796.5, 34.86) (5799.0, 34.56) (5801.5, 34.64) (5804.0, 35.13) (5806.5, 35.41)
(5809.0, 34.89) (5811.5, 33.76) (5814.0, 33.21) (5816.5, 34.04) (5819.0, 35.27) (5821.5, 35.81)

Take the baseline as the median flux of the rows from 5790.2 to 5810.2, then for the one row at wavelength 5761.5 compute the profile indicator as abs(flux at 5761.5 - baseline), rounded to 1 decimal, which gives 2.2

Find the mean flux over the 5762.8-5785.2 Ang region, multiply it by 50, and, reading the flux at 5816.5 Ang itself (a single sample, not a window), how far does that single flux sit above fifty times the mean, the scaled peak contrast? -1579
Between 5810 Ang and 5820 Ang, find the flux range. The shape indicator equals 2.1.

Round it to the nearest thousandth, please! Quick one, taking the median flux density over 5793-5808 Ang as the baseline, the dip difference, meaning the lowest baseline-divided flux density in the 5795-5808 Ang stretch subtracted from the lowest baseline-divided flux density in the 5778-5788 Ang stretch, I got -0.060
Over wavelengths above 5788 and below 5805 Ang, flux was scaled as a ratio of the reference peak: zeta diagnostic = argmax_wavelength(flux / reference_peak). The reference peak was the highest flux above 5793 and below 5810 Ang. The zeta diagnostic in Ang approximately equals 5804.0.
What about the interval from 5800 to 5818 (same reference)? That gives 5806.5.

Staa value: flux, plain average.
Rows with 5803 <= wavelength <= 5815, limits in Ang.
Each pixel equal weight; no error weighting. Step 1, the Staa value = 34.5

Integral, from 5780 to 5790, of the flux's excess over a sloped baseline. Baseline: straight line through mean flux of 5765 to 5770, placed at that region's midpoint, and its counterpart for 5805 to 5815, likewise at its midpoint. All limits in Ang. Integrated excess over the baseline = 0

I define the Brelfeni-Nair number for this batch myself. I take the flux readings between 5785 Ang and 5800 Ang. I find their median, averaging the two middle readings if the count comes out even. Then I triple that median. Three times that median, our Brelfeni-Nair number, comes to 103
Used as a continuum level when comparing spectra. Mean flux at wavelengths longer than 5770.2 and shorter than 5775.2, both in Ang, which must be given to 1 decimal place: 32.2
